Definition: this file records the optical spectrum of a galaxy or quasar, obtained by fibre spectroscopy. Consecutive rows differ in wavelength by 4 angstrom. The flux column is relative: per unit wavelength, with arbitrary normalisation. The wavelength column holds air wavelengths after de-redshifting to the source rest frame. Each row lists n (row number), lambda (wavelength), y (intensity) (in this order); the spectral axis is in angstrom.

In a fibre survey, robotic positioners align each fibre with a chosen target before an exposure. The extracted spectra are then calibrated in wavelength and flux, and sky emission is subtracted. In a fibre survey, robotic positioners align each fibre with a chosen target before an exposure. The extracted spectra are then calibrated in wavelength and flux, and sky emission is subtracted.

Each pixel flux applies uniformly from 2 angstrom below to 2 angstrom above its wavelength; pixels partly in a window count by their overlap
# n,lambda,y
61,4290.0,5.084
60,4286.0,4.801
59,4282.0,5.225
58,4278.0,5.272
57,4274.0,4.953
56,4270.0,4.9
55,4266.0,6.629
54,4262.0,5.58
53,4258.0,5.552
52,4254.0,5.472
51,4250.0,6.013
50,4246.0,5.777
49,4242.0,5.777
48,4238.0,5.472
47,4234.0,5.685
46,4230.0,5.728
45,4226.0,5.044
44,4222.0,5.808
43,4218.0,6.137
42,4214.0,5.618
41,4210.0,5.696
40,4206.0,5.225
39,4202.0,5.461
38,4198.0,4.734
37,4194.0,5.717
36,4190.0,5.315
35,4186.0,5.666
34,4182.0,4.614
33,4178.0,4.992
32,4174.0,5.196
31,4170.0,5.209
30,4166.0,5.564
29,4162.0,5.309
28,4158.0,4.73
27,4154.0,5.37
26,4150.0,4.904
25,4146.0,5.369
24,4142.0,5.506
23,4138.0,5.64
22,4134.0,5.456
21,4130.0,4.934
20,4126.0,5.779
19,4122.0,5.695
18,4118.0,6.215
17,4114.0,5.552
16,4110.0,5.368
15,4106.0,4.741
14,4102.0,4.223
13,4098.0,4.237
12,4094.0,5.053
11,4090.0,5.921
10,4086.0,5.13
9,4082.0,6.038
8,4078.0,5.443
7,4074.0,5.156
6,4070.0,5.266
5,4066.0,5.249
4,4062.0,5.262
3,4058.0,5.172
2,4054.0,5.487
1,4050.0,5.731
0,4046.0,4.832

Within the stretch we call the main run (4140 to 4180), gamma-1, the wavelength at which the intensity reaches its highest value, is 4166.0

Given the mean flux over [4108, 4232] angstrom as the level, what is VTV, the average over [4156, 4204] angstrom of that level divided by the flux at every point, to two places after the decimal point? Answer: 1.04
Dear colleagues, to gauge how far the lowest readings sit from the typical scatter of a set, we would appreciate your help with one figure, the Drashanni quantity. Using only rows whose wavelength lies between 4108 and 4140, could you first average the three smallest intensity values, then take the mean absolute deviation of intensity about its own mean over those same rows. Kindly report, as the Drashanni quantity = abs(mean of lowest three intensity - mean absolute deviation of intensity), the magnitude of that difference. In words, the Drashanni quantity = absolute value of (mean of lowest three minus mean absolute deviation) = 5.00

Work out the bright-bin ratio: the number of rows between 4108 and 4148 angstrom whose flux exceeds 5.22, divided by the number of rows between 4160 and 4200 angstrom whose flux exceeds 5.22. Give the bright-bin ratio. 1.8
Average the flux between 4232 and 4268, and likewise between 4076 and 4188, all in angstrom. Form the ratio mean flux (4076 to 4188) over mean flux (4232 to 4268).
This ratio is 0.91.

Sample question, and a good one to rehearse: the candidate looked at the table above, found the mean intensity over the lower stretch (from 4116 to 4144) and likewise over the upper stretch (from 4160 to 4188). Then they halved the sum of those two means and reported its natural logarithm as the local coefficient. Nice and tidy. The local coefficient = 1.69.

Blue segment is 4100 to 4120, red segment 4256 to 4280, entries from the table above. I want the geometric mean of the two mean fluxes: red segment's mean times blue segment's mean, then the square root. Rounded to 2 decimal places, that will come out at 5.35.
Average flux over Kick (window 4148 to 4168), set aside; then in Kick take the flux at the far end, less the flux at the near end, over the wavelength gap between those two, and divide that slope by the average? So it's 0.008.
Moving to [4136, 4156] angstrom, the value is -0.003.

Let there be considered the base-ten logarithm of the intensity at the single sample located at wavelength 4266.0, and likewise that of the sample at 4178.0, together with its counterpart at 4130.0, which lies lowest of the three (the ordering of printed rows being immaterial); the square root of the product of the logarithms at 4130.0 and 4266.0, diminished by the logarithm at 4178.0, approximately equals 0.056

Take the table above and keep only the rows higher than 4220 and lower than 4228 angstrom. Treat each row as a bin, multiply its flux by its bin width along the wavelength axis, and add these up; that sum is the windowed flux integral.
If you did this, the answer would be 43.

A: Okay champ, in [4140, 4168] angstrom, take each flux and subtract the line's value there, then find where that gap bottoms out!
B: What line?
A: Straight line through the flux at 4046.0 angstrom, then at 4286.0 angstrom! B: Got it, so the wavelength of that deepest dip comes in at 4158.0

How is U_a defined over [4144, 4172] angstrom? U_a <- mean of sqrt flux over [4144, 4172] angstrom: 2.28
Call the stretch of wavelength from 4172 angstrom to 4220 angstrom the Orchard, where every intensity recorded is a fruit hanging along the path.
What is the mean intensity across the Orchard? 5.36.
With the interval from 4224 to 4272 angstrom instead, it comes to 5.64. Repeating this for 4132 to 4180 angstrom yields 5.27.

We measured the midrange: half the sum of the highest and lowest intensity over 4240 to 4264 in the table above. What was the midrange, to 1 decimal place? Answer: 5.7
